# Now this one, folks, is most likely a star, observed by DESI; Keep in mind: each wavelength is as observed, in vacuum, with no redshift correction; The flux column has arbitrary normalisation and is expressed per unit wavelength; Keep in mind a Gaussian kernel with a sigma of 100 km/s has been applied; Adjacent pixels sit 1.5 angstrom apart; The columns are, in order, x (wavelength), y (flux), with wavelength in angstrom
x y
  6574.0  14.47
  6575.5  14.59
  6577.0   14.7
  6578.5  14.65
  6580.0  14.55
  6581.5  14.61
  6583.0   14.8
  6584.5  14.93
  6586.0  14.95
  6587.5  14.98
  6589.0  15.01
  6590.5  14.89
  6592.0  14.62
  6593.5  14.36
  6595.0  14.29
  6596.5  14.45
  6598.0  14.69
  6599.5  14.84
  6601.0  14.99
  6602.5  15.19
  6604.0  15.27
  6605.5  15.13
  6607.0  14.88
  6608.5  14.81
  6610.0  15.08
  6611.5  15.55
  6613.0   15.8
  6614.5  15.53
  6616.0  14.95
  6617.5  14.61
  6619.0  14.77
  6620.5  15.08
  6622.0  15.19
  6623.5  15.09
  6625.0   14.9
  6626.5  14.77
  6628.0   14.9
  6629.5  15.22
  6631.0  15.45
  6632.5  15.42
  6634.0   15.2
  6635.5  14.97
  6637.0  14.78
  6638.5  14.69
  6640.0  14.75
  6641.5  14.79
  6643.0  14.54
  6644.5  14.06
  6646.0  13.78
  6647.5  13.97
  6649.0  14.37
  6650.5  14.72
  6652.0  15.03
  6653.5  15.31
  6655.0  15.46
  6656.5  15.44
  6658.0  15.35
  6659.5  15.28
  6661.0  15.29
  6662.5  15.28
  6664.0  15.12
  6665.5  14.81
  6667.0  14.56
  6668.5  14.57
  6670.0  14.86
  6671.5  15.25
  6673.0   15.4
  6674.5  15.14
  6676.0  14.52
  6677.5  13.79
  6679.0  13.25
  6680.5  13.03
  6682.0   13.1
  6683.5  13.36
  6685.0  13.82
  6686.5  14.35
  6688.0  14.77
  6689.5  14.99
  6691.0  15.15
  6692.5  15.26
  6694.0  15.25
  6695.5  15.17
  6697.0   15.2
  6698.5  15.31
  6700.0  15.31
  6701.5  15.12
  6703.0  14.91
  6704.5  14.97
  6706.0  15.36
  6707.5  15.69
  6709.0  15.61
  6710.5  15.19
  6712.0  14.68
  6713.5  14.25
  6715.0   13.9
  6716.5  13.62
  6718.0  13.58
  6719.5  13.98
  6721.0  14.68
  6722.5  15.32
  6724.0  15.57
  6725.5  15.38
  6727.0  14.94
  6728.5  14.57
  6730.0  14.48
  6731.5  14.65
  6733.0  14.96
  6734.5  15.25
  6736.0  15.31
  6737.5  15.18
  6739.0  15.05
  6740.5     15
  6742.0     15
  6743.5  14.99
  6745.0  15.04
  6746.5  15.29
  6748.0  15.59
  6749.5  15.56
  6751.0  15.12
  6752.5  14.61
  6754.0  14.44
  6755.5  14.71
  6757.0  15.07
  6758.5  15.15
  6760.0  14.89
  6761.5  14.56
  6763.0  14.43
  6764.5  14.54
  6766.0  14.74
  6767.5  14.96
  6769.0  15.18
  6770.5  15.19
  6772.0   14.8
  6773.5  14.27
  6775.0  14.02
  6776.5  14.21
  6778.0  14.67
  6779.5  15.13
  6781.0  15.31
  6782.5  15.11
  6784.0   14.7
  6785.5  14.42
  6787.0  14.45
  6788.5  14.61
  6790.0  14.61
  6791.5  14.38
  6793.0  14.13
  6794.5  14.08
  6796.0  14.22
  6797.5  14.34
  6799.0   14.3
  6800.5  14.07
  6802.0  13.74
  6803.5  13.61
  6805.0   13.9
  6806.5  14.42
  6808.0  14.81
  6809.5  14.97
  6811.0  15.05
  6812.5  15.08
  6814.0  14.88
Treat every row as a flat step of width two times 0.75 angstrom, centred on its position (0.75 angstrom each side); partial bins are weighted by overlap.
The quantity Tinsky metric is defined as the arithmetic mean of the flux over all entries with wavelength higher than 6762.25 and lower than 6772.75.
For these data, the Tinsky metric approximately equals 14.8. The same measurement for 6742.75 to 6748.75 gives 15.2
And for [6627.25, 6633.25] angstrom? 15.2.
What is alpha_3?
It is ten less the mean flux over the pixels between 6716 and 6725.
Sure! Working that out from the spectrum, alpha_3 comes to -4.5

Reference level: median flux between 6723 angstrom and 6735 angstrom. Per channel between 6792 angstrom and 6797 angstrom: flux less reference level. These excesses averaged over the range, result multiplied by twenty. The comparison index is -16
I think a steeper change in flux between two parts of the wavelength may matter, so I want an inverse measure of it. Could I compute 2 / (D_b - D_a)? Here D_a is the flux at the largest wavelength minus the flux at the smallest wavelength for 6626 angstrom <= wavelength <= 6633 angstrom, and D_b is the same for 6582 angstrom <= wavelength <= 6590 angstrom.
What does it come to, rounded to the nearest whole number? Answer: -5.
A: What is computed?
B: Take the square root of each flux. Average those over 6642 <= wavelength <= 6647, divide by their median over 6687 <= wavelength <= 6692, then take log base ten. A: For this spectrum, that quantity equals -0.013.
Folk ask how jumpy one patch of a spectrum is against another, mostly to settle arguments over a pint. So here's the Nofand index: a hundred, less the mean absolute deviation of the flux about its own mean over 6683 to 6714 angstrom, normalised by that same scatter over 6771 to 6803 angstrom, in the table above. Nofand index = 98.7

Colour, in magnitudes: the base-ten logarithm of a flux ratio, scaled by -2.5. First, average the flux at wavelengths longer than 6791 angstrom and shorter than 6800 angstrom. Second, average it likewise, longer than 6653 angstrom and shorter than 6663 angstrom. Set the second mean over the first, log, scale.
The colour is -0.08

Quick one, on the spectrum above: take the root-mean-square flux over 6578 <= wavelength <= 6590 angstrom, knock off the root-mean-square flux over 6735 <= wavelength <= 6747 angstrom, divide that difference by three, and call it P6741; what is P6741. -0.10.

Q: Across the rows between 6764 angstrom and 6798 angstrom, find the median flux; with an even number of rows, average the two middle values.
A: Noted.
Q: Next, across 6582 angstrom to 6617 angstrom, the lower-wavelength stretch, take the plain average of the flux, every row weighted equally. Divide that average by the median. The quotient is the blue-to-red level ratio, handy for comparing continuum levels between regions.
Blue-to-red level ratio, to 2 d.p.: 1.02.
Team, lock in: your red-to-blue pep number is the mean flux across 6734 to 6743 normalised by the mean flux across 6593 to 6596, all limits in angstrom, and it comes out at 1.06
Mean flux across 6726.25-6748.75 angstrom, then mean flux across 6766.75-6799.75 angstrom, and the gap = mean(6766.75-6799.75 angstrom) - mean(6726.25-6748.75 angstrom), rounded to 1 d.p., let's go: -0.4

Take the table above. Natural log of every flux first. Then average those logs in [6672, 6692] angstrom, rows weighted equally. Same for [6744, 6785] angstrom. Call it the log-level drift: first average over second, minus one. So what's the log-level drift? -0.017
